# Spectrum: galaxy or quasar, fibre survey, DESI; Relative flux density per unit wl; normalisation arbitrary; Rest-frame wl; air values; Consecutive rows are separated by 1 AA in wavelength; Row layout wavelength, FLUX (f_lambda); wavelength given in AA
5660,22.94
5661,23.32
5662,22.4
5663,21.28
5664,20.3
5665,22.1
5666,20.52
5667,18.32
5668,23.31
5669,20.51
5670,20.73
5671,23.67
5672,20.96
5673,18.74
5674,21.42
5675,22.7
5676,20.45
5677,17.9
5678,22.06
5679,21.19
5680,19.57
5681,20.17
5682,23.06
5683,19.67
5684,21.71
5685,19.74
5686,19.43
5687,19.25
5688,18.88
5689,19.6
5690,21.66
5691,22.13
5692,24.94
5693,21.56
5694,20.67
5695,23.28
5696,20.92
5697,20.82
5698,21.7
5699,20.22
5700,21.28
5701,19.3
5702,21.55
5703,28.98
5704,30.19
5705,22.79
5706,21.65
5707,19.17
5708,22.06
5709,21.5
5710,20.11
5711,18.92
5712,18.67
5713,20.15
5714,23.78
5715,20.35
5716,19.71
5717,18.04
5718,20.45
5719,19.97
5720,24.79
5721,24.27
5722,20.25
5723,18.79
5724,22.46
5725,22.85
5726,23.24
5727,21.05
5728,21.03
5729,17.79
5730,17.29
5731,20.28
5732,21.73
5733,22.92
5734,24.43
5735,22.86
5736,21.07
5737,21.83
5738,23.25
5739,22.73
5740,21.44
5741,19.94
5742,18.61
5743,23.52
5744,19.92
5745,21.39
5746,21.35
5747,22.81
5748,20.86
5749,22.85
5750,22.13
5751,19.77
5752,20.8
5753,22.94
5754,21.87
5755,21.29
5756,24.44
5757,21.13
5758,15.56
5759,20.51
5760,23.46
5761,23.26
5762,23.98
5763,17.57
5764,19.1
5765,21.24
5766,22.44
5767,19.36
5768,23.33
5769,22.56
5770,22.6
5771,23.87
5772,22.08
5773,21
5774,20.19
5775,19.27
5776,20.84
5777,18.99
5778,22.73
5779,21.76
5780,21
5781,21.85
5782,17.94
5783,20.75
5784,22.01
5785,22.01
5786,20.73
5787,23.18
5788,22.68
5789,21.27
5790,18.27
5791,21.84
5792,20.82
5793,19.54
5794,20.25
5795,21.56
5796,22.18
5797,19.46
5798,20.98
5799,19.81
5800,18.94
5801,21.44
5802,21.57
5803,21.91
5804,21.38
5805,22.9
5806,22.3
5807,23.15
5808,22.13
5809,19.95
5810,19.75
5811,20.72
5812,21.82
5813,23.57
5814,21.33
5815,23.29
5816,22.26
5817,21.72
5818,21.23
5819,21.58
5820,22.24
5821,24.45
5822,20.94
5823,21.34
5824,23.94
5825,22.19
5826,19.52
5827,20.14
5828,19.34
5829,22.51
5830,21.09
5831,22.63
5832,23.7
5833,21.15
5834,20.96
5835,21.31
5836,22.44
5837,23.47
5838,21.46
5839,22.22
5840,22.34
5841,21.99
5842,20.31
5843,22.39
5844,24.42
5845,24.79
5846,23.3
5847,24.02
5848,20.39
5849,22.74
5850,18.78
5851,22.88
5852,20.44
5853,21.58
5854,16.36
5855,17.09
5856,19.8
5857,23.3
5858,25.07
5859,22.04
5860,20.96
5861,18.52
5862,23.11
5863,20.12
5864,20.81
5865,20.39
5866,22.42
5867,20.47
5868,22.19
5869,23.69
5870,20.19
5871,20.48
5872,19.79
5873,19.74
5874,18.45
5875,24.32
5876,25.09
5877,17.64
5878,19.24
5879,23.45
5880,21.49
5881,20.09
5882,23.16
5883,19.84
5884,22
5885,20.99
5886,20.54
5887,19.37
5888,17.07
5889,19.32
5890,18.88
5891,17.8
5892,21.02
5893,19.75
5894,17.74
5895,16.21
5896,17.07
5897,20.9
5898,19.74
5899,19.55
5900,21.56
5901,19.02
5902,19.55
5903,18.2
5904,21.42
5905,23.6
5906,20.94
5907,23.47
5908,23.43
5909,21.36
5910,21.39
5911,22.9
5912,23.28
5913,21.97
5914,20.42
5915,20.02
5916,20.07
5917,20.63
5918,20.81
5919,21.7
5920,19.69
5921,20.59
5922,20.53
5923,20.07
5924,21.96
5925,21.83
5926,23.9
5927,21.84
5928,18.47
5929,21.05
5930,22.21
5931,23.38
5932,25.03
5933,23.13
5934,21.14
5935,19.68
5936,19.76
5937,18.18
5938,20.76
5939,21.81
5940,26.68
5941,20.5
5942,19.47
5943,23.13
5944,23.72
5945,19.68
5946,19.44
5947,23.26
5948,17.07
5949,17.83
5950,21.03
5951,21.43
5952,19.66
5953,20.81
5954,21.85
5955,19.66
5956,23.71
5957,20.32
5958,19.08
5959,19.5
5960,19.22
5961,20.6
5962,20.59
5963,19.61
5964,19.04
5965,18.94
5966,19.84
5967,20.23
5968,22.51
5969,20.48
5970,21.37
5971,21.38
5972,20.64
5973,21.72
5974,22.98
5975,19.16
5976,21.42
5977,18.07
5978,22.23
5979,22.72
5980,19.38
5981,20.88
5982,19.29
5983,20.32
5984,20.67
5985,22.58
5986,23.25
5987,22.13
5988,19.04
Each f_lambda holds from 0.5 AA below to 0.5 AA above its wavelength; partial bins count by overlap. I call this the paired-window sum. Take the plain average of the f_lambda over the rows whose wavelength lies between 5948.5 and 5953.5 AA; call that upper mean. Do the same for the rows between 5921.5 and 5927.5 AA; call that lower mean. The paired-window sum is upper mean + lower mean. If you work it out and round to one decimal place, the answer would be 41.8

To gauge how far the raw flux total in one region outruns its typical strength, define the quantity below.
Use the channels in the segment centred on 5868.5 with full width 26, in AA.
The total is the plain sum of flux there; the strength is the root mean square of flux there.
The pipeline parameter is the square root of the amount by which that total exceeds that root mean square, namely 23.1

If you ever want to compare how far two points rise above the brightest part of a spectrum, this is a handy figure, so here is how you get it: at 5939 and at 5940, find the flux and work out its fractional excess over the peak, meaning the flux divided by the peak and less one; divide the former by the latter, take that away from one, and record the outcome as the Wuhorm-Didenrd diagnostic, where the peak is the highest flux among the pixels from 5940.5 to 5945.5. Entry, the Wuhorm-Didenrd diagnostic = 1.6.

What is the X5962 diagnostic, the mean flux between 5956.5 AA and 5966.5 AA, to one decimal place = 19.7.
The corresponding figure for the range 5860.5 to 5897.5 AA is 20.4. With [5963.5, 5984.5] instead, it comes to 20.6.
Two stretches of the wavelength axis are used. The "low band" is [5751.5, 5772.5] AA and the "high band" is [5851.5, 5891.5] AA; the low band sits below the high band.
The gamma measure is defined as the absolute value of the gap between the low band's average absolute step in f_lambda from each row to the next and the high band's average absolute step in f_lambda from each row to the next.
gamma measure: 0.19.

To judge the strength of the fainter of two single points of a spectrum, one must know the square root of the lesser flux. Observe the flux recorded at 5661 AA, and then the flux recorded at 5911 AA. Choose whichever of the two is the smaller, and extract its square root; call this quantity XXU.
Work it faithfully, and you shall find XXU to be 4.79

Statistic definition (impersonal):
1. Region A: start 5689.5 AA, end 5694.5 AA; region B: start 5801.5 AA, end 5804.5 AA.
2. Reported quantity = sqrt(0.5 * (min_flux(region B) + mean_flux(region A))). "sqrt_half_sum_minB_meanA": 4.67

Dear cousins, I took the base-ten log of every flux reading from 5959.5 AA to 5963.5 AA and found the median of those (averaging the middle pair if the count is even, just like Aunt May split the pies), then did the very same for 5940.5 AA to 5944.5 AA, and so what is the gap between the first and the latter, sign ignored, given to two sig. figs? 0.035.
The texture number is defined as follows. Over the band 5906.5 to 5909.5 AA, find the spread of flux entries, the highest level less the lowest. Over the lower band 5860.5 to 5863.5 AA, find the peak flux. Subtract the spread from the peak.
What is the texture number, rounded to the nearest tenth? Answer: 21.0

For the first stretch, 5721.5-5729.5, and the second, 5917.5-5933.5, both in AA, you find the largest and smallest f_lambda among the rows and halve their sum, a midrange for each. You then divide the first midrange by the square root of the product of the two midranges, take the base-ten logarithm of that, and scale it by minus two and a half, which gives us 0.032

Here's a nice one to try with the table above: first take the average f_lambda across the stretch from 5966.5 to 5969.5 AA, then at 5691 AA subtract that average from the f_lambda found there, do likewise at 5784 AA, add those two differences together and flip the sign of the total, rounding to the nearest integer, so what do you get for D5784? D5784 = -2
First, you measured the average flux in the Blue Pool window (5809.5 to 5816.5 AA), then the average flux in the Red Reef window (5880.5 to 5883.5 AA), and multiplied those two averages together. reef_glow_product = 459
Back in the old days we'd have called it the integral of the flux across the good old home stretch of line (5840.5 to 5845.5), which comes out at 114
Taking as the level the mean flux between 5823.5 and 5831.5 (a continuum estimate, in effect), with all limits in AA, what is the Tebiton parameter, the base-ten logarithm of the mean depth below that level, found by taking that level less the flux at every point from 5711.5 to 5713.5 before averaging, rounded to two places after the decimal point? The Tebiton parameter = 0.30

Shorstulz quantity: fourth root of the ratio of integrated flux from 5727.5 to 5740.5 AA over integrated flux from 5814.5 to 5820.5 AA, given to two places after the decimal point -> 1.20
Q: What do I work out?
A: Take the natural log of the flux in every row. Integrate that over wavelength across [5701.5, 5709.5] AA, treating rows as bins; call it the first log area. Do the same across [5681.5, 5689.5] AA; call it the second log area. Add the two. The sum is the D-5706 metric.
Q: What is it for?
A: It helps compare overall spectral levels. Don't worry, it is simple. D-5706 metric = 49.2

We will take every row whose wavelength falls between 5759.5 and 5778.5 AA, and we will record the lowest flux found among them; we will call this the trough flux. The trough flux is 17.57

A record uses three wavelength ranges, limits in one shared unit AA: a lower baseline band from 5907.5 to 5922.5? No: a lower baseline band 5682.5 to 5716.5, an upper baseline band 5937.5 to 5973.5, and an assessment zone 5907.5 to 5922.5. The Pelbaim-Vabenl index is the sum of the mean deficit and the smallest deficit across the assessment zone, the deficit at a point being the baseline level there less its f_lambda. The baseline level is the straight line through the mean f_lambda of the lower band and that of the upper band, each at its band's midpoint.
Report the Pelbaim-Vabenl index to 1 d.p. -3.0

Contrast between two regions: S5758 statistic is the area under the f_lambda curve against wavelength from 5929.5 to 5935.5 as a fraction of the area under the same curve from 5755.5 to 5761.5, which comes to 1.05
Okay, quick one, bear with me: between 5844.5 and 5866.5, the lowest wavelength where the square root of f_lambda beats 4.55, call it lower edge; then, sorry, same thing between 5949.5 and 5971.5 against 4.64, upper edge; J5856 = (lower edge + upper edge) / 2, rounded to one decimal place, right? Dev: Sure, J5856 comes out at 5899.5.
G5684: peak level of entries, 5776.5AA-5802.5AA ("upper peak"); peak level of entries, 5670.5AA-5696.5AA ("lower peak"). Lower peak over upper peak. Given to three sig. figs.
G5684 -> 1.08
